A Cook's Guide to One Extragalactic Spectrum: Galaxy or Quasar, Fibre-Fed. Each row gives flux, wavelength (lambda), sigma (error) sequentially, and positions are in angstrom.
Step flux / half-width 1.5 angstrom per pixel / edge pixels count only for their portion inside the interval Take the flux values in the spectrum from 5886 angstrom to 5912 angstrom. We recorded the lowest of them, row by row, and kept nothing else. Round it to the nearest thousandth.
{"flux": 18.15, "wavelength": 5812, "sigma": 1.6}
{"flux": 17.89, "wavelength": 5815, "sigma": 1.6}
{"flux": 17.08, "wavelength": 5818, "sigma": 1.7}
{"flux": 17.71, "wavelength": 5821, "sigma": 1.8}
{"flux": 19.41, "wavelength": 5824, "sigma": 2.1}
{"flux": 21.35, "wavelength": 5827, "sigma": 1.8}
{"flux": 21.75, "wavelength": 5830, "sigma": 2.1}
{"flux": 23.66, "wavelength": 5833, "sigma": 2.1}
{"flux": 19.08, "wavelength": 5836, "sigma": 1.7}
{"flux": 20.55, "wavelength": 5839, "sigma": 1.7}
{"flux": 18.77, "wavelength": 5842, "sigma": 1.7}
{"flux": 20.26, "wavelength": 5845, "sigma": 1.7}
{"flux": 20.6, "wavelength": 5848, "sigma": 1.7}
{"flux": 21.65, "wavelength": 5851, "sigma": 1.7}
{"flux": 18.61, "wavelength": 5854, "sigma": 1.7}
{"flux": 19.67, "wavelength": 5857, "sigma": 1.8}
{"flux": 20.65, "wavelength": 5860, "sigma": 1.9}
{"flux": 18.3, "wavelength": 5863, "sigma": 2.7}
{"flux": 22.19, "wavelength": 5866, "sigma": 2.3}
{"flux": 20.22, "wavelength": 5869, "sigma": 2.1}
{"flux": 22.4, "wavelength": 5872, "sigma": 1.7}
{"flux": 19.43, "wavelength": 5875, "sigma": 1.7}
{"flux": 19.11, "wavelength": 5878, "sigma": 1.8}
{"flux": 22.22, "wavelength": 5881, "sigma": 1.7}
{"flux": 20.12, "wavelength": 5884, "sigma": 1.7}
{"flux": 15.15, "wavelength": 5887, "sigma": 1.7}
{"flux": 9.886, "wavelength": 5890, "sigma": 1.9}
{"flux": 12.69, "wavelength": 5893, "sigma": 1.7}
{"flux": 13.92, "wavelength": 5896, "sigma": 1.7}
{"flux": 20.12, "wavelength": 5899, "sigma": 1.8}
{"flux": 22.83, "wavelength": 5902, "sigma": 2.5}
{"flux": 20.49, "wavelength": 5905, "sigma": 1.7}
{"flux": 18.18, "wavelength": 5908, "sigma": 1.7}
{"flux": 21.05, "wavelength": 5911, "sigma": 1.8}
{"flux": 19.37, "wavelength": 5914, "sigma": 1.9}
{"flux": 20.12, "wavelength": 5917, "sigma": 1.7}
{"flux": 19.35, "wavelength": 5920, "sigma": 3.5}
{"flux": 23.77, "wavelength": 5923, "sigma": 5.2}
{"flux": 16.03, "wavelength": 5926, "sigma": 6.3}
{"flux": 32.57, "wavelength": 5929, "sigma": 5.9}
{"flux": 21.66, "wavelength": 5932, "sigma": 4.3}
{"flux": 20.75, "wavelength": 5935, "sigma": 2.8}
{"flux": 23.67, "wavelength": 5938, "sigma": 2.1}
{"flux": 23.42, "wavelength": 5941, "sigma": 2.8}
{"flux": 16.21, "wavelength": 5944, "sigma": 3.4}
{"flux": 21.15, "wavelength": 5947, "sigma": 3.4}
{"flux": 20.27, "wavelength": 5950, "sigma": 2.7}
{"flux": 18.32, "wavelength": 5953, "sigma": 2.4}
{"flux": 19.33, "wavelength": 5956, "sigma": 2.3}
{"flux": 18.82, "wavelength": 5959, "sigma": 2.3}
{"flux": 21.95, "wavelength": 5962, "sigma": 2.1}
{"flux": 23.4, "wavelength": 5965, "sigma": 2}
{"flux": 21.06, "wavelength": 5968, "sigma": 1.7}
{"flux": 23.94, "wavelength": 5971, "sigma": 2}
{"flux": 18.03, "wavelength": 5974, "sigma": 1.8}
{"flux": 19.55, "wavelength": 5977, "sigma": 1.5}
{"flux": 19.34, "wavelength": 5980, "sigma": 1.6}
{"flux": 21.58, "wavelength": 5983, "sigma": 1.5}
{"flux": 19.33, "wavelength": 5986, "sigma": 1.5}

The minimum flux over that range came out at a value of 9.886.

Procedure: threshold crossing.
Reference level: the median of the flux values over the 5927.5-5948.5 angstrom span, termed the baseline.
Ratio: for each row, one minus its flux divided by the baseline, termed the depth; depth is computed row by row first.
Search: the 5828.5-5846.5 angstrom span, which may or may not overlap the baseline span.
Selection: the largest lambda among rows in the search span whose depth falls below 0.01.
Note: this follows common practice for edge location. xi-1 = 5833 angstrom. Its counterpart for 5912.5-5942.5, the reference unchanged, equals 5941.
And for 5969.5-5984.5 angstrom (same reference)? 5983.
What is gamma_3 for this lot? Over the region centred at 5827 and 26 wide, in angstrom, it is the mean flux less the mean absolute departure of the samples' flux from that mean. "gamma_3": 18.1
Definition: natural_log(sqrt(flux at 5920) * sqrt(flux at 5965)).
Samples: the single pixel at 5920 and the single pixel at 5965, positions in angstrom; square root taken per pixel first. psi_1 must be 3.058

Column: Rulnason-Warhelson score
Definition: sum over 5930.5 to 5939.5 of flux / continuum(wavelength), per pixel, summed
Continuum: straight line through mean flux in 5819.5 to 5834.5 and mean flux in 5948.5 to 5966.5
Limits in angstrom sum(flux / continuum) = 3.24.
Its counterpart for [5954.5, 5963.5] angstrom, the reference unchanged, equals 2.95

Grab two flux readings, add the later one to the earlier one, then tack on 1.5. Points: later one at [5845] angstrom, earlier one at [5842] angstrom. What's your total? 41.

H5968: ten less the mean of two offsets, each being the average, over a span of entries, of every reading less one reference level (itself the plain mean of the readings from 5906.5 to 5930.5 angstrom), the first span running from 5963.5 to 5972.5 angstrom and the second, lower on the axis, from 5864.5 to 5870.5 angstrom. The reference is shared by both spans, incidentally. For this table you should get 9.3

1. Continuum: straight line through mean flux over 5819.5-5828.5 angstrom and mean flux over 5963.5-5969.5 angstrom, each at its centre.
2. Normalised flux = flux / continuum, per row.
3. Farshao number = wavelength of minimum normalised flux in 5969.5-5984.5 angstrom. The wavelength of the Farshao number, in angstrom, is 5974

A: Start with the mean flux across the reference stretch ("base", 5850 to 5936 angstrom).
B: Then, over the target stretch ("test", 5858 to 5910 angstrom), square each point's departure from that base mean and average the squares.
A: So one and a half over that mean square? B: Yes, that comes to 0.11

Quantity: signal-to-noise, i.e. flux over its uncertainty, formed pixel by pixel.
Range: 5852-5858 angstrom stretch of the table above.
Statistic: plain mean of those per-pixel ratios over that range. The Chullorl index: 11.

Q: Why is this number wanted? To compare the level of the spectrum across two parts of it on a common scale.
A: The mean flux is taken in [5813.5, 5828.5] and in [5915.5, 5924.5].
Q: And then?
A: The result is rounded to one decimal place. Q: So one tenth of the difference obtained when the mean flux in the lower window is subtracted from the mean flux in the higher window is 0.2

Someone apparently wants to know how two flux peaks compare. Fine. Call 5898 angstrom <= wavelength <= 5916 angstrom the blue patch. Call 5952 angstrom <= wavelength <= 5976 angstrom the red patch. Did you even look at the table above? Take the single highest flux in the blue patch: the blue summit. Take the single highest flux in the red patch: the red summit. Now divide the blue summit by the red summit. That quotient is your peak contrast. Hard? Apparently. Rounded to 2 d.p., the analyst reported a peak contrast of 0.95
